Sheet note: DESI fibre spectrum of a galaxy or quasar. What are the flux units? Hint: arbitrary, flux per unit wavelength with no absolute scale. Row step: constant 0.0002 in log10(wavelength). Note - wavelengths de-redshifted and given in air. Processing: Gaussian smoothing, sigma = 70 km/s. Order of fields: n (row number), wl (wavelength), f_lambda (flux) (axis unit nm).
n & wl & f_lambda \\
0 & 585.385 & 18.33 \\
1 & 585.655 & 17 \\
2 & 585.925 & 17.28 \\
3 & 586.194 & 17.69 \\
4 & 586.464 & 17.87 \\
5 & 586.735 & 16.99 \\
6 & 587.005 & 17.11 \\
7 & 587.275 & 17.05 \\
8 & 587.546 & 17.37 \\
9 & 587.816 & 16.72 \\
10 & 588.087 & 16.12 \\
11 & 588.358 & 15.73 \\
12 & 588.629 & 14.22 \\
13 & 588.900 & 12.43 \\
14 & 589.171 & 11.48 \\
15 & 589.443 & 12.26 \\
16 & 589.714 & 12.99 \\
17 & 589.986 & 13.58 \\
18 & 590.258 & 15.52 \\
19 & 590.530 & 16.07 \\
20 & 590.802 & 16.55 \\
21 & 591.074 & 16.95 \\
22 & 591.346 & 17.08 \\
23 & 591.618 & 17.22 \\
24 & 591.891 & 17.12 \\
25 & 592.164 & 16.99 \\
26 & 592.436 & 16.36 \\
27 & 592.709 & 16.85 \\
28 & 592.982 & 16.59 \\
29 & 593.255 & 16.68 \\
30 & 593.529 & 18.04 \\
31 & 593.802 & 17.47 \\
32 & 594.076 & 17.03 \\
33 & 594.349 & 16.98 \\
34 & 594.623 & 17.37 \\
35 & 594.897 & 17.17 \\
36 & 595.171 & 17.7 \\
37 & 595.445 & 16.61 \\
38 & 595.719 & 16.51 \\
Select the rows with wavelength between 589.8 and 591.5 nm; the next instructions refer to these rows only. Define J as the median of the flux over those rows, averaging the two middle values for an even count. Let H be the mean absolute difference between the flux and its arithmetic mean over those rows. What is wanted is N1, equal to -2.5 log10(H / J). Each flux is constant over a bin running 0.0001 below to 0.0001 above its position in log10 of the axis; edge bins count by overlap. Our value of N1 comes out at 3.1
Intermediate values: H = 0.9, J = 16.3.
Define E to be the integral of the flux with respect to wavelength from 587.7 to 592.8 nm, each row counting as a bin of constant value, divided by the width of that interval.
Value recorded 15.4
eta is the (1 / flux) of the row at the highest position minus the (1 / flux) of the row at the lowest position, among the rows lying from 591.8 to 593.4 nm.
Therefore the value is 0.0015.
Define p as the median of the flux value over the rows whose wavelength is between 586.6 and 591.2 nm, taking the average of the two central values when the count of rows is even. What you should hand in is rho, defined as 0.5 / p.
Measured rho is 0.0311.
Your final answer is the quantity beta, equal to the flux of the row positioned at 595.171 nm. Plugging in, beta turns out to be 17.7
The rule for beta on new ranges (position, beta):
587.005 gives 17.11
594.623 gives 17.37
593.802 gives 17.47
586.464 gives 17.87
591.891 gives 17.12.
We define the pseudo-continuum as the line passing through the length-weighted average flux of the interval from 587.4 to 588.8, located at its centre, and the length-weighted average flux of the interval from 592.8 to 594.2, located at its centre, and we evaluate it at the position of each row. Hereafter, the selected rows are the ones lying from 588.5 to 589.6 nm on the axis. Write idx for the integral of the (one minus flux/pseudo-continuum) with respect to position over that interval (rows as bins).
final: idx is 0.24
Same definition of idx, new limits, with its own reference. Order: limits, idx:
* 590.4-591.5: -0.01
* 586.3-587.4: -0.11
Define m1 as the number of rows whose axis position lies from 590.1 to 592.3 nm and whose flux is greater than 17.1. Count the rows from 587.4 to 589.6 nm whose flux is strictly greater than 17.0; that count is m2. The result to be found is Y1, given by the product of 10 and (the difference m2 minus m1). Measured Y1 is -10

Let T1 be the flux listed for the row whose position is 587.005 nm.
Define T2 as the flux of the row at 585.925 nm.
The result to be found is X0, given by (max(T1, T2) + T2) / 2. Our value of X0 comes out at 17.3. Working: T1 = 17.11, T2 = 17.28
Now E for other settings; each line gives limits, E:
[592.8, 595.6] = 17.2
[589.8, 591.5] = 15.9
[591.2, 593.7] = 17.0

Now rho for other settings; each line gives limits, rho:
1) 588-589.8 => 0.0385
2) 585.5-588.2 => 0.0293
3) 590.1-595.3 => 0.0294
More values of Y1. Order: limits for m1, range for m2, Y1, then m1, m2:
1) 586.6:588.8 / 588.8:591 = -20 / 2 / 0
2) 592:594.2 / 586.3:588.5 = 20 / 2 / 4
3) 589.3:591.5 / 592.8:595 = 50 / 0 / 5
